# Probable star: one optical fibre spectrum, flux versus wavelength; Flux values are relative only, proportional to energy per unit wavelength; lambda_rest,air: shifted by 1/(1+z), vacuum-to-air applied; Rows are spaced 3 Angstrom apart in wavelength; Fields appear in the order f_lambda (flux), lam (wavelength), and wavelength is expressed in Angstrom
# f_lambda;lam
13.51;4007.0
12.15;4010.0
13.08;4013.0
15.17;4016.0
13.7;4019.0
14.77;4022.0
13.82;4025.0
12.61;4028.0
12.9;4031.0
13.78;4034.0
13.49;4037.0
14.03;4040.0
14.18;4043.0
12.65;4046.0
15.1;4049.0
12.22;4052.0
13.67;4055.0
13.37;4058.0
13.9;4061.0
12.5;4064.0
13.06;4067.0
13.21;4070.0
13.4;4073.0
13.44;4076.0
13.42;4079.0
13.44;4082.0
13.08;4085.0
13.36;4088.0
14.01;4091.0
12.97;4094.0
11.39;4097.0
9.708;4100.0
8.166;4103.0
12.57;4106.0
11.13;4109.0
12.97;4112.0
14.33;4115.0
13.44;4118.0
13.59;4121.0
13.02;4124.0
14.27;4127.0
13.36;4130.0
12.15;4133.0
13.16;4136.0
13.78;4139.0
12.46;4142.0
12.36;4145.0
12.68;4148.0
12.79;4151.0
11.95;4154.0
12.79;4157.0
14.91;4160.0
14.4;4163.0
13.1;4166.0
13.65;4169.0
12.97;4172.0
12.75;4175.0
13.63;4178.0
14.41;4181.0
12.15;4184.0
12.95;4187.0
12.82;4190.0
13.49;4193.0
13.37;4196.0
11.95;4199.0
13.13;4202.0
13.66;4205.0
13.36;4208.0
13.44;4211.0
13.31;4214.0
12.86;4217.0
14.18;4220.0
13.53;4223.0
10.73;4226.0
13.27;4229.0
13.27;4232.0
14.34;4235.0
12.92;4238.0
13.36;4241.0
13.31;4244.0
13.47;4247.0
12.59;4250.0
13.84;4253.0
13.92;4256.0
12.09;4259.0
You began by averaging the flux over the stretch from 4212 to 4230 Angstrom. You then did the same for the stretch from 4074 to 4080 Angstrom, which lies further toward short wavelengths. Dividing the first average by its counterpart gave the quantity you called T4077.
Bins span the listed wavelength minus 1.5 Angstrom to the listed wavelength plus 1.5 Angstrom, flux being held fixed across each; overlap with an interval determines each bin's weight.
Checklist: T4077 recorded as 0.97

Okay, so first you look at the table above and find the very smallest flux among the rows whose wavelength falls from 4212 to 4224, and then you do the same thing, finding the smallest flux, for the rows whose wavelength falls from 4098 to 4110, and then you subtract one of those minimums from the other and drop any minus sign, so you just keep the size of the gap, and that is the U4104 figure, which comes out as 4.7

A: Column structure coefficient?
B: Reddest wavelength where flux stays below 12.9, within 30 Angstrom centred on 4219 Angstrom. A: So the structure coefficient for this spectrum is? 4226.0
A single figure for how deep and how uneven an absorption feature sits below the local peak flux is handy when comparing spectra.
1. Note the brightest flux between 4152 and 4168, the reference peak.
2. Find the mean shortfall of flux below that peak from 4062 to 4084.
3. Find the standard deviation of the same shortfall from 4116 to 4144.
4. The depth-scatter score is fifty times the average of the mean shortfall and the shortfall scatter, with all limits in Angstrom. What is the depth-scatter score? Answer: 58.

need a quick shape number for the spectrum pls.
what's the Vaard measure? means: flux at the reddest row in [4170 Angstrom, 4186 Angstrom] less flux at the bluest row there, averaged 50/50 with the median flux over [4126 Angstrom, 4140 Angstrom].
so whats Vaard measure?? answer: 6.3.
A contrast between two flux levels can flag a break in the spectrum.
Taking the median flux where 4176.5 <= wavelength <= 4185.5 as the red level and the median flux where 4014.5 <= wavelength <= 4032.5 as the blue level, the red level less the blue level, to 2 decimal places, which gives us -0.13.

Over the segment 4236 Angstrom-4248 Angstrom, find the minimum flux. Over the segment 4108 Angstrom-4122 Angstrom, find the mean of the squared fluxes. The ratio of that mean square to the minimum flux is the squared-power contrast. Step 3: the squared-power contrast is 13.4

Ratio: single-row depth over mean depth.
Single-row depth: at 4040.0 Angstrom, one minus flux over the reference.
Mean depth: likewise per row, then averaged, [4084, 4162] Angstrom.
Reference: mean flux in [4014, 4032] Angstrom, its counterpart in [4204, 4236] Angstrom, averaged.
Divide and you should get -0.6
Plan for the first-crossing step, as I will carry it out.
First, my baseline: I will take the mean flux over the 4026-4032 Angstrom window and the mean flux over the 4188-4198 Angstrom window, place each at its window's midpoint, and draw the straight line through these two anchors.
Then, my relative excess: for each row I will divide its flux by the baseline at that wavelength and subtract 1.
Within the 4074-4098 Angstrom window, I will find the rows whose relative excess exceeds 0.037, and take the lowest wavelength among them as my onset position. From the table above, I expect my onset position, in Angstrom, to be 4076.0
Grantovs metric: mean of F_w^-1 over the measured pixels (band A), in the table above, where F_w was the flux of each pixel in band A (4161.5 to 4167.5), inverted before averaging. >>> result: 0.073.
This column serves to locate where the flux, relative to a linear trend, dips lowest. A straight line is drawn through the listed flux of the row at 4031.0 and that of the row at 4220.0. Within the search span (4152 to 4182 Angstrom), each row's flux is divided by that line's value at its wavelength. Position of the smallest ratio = 4154.0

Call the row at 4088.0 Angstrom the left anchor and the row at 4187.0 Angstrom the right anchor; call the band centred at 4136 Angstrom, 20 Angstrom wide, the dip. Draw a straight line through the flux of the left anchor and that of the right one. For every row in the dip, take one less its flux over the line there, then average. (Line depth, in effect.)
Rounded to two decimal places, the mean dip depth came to 0.01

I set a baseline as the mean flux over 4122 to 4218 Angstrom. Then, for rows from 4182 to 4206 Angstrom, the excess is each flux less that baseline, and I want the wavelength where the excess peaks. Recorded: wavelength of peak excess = 4205.0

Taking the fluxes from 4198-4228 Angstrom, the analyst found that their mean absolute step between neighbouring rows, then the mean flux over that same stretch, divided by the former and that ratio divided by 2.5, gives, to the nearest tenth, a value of 6.3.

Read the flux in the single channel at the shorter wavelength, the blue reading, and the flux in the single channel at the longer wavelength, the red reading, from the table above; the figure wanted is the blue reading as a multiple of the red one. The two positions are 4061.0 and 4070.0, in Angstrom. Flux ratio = 1.05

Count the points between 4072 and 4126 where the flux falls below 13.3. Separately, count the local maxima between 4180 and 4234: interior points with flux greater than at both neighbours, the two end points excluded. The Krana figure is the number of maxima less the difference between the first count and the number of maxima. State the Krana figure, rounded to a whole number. 1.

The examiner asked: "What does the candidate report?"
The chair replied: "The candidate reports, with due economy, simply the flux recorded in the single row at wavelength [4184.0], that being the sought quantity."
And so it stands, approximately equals 12.15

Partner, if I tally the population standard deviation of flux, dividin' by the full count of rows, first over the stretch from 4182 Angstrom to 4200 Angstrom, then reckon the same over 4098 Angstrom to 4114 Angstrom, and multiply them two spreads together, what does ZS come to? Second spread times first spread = 1.0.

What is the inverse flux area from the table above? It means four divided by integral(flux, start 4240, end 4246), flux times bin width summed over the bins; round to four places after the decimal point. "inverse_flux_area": 0.0500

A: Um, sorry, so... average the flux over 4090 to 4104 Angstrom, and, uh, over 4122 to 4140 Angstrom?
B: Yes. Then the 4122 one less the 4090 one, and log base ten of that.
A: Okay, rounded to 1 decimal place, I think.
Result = 0.3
